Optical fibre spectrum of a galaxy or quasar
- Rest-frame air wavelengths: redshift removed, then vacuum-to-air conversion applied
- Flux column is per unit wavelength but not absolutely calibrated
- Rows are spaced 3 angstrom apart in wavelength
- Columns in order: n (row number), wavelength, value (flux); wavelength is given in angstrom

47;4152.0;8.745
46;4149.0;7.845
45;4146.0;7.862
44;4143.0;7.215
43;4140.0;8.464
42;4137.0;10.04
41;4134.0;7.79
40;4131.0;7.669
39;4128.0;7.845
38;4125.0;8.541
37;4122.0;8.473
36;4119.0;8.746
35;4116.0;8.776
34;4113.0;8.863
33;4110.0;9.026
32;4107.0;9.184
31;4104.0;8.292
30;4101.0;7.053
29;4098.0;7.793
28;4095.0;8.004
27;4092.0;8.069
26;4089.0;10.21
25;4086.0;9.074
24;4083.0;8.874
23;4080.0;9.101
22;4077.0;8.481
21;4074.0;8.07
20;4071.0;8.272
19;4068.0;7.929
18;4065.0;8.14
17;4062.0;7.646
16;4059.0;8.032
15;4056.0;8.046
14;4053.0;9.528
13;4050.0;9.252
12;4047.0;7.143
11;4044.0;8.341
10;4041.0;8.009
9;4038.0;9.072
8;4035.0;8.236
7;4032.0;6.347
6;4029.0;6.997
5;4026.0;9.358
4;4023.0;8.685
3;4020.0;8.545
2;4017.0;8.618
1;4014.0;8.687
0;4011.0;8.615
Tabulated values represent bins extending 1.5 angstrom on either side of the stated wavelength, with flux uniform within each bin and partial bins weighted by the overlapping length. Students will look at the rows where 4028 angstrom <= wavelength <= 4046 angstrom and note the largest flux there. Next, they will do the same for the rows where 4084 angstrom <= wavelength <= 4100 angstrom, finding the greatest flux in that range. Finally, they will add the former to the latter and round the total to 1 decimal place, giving 19.3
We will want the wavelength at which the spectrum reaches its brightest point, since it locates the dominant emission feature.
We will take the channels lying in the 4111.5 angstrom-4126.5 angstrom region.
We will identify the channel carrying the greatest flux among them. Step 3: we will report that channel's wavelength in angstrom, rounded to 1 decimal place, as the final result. 4113.0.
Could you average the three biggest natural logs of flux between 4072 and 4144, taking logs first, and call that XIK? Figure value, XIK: 2.28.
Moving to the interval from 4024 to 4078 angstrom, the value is 2.24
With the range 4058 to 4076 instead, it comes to 2.10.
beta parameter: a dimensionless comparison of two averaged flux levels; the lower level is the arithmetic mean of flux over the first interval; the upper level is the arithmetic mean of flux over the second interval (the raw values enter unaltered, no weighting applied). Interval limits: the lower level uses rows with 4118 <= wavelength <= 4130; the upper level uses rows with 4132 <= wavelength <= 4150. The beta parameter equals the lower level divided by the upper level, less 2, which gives -0.98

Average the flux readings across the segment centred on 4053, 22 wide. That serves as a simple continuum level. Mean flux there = 8.3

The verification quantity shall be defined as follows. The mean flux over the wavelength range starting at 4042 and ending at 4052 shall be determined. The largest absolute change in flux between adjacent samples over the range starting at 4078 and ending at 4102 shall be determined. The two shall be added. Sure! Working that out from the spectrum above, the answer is 10.4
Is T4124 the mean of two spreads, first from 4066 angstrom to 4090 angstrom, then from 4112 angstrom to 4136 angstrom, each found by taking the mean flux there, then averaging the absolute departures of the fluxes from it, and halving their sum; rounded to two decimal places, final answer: 0.50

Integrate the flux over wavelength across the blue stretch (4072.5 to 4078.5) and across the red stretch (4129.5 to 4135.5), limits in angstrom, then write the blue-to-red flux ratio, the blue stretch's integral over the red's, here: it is 1.07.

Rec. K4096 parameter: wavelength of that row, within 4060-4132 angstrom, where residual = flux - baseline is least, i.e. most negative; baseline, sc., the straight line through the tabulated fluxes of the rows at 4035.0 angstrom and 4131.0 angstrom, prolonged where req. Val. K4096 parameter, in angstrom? 4101.0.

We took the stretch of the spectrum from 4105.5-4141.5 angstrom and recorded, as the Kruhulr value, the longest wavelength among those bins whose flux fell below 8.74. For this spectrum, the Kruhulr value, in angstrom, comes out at 4140.0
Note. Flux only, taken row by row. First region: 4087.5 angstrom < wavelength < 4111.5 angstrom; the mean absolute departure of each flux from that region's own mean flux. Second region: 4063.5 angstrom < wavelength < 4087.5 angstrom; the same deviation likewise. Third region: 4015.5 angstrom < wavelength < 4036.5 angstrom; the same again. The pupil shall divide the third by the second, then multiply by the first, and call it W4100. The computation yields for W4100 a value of 1.6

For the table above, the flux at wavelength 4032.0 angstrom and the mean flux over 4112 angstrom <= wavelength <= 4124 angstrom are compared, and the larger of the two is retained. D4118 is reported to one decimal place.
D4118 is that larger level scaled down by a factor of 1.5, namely 5.8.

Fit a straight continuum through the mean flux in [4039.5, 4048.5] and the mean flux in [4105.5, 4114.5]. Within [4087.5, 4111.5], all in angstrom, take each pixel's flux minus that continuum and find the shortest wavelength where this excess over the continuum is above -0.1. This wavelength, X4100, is 4089.0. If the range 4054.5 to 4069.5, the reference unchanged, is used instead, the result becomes 4056.0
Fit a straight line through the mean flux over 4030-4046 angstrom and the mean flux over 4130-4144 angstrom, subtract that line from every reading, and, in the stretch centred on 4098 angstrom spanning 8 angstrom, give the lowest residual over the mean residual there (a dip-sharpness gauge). 2.1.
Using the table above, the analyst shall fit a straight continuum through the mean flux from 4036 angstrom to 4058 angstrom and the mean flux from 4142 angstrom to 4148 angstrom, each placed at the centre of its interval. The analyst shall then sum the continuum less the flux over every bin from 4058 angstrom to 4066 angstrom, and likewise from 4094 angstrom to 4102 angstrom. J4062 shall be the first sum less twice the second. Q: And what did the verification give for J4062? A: -1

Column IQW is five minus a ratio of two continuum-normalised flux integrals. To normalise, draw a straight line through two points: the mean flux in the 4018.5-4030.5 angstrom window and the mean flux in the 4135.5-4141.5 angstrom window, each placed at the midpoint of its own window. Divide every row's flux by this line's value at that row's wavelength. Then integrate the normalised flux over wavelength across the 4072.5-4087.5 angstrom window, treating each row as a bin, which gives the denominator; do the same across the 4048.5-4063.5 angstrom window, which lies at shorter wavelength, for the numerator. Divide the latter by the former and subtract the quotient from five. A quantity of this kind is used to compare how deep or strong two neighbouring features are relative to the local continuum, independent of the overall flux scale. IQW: 4.00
